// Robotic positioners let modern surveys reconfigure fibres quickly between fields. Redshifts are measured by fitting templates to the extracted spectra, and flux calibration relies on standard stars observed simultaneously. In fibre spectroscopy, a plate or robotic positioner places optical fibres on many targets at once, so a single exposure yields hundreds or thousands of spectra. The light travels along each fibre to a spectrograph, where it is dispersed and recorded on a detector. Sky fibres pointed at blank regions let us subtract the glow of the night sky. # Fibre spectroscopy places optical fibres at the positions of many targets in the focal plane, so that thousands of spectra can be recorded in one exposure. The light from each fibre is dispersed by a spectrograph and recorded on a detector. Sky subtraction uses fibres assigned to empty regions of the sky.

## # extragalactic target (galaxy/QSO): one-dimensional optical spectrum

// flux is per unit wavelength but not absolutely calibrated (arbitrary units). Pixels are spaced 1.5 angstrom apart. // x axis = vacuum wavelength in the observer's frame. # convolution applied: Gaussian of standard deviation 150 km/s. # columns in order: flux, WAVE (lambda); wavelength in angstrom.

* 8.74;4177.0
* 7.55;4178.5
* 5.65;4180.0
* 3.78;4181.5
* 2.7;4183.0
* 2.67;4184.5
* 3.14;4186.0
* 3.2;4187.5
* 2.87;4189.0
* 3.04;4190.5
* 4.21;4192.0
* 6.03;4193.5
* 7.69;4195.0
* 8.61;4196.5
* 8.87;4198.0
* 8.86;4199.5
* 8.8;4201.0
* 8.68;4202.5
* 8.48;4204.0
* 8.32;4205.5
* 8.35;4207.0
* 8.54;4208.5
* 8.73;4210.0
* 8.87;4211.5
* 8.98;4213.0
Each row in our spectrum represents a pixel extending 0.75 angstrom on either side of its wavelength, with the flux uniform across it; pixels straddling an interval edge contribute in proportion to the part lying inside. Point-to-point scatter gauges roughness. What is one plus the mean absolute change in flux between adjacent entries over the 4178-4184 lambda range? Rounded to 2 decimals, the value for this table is 2.62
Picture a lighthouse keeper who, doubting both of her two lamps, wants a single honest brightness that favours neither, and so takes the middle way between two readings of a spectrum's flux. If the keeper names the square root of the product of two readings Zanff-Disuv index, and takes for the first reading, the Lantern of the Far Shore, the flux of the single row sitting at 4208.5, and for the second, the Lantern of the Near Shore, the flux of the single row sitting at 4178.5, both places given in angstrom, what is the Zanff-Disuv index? 8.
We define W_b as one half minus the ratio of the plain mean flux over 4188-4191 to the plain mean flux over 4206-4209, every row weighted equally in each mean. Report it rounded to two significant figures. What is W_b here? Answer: 0.15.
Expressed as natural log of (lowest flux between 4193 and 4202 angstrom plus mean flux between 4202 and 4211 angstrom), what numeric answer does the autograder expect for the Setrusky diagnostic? 2.68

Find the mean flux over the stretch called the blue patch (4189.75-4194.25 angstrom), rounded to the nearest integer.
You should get 4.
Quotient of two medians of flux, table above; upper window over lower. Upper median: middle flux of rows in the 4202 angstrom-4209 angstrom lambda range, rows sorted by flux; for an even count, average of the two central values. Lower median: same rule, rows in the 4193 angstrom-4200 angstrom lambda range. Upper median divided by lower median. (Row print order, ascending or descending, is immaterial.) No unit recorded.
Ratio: 1.0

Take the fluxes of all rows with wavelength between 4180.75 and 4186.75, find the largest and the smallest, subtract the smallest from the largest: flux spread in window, 1.11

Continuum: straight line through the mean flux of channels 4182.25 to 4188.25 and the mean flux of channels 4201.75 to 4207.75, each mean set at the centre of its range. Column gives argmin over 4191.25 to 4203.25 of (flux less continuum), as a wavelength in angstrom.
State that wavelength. 4192.0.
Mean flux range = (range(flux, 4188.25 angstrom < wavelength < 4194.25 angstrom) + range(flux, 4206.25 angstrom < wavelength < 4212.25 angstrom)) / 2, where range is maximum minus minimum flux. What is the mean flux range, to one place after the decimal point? 1.8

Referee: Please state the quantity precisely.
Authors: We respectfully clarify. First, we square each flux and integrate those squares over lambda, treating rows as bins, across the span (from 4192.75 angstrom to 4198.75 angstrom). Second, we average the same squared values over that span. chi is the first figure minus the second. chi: 310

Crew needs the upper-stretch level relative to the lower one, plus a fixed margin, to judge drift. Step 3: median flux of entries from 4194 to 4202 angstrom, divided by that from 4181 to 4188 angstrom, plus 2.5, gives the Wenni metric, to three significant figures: 5.30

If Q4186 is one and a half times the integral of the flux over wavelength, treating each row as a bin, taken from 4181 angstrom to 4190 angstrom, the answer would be 41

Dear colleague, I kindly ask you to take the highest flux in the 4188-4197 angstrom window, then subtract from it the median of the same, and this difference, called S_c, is 3.5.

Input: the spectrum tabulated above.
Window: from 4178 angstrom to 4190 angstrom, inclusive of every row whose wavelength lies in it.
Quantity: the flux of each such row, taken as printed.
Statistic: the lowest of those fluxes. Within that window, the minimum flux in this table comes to 2.67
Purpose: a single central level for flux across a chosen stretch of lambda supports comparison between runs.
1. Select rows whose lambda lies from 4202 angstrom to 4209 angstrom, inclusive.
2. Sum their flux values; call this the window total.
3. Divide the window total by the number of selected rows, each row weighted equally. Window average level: 8.5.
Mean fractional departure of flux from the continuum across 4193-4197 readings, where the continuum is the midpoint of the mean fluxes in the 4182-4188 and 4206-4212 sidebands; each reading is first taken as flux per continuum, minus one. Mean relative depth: 0.29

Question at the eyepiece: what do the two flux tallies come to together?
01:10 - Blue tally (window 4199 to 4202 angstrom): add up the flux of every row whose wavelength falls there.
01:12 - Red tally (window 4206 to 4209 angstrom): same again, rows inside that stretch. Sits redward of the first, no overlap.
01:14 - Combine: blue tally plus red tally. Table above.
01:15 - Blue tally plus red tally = 35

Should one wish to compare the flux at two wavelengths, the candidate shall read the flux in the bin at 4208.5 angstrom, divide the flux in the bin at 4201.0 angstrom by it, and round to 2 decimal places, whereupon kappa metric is 1.03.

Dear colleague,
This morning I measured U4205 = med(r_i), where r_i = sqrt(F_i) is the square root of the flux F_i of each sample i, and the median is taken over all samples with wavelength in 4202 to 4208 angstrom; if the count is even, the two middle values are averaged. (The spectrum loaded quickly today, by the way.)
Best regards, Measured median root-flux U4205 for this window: 2.90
